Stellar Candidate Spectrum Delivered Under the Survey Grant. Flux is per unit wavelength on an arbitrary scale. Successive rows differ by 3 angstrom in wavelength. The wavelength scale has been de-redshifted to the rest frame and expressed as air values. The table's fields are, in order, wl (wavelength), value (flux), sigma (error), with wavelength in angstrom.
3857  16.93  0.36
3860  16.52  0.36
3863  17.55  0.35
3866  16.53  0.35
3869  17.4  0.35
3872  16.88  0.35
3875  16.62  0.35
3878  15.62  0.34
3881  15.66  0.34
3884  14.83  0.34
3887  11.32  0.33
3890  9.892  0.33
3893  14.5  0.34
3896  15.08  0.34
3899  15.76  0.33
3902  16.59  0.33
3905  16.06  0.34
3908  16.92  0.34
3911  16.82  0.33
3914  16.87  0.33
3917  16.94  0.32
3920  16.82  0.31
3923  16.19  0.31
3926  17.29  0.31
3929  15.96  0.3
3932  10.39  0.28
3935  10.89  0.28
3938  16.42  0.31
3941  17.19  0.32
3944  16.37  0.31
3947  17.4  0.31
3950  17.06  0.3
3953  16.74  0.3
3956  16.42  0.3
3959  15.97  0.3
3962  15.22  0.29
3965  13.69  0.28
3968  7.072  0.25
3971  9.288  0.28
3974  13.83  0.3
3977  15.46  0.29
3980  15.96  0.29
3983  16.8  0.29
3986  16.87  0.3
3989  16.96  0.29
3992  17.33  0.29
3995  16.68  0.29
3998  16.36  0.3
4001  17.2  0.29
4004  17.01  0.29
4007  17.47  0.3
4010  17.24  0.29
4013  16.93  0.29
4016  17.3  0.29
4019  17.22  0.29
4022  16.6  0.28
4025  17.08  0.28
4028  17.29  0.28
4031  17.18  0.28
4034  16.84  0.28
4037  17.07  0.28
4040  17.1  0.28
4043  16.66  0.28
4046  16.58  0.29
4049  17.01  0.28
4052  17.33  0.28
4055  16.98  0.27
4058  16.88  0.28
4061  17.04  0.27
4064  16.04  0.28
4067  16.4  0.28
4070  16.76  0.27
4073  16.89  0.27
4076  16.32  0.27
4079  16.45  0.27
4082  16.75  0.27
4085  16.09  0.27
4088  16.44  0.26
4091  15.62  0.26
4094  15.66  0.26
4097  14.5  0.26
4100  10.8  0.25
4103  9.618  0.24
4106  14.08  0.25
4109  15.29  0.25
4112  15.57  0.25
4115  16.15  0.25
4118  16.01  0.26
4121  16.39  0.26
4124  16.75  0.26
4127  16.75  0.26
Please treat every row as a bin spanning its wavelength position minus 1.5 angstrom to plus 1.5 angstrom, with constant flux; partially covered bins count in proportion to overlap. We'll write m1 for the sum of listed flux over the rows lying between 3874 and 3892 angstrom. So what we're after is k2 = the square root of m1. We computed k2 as 9.2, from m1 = 84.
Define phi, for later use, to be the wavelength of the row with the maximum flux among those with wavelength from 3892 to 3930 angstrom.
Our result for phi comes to 3926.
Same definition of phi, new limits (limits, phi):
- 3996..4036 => 4007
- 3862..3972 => 3863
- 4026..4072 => 4052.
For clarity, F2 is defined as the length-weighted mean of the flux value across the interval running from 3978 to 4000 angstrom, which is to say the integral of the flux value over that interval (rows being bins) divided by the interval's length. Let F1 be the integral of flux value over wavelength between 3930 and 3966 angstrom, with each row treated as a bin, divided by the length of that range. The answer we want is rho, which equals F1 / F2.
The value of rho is 0.92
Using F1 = 15.3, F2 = 16.7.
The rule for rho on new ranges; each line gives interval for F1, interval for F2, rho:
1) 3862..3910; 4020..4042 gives 0.91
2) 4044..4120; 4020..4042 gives 0.92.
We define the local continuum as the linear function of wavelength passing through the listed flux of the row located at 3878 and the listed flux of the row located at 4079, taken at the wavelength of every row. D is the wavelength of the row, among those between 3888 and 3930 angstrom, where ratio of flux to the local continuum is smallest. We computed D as 3890 angstrom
